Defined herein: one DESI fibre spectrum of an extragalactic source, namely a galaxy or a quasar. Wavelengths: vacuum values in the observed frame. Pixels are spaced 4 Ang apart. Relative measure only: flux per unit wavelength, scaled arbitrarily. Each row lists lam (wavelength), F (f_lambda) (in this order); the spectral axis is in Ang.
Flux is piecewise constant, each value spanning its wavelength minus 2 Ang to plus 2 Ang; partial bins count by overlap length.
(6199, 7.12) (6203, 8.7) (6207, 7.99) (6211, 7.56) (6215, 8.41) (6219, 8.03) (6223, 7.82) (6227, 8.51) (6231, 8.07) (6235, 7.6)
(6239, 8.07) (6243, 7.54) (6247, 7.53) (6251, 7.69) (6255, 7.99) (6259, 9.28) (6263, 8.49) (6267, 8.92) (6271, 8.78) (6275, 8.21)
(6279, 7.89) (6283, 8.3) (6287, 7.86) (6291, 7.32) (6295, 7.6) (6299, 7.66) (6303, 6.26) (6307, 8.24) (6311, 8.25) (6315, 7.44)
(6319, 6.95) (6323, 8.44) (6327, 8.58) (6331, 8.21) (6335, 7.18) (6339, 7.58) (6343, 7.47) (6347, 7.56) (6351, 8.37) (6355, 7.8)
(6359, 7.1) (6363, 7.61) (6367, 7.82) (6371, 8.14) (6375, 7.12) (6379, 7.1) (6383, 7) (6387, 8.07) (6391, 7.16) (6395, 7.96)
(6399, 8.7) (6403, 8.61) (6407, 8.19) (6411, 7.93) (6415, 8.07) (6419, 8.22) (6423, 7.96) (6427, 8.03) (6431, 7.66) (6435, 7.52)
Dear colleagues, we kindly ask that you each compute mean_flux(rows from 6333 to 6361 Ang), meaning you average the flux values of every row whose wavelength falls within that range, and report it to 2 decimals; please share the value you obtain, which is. 7.58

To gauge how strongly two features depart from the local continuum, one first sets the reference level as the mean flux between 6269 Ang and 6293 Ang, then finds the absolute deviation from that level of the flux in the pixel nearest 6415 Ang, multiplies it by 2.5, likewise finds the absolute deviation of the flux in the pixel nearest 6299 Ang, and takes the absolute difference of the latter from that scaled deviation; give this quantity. 0.4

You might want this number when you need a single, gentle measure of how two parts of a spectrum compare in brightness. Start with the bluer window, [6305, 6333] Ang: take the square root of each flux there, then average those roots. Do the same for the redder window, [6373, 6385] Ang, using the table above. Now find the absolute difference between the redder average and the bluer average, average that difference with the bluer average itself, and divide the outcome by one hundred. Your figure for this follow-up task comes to 0.0150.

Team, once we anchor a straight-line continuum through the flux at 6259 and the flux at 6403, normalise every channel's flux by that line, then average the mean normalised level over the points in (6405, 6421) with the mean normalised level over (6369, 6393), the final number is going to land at 0.90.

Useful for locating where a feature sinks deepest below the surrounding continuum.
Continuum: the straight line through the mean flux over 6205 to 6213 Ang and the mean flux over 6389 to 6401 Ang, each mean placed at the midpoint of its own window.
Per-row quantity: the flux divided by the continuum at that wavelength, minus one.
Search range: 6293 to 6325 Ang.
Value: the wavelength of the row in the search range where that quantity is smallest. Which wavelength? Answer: 6303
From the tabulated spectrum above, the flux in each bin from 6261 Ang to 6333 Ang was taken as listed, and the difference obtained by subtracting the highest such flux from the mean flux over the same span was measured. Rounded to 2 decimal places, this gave -0.95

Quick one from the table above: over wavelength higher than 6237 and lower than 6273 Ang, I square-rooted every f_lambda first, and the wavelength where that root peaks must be 6259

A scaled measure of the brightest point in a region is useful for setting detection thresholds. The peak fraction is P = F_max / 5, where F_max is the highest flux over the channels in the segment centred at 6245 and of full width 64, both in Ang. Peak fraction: 1.86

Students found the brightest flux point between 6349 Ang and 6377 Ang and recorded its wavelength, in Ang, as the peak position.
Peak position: 6351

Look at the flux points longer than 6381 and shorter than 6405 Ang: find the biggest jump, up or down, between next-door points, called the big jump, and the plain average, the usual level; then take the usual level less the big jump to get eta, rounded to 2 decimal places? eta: 6.85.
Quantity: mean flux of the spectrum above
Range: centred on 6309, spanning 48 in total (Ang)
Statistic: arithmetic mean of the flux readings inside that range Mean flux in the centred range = 7.7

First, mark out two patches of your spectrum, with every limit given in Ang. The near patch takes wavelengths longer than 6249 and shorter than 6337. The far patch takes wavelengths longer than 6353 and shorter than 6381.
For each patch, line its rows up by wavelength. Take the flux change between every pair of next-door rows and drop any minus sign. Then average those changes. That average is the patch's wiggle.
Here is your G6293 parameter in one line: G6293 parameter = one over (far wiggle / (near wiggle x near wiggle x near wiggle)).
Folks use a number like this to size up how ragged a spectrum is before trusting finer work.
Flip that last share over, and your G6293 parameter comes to 0.5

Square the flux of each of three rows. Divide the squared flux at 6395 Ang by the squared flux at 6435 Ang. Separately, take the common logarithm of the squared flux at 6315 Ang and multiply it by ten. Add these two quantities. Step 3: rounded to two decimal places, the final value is 18.55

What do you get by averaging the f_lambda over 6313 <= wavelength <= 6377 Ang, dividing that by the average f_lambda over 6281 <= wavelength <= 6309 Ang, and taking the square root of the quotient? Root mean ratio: 1.007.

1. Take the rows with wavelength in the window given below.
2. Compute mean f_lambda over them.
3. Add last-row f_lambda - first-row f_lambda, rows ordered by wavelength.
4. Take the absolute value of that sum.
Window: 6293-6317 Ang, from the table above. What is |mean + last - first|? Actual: 7.4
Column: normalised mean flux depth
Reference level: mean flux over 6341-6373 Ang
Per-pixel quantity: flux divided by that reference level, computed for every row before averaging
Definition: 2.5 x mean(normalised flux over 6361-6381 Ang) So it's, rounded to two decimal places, 2.44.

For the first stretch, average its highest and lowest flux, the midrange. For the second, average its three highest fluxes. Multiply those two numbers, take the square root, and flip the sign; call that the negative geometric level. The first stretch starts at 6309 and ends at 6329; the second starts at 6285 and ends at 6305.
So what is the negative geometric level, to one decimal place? -7.7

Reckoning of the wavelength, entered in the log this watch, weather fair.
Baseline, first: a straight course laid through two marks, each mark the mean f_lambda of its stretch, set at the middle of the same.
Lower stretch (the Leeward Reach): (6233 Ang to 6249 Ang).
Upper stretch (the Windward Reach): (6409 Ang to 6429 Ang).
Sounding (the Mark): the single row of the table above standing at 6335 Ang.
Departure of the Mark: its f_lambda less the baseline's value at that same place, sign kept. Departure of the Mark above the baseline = -0.69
